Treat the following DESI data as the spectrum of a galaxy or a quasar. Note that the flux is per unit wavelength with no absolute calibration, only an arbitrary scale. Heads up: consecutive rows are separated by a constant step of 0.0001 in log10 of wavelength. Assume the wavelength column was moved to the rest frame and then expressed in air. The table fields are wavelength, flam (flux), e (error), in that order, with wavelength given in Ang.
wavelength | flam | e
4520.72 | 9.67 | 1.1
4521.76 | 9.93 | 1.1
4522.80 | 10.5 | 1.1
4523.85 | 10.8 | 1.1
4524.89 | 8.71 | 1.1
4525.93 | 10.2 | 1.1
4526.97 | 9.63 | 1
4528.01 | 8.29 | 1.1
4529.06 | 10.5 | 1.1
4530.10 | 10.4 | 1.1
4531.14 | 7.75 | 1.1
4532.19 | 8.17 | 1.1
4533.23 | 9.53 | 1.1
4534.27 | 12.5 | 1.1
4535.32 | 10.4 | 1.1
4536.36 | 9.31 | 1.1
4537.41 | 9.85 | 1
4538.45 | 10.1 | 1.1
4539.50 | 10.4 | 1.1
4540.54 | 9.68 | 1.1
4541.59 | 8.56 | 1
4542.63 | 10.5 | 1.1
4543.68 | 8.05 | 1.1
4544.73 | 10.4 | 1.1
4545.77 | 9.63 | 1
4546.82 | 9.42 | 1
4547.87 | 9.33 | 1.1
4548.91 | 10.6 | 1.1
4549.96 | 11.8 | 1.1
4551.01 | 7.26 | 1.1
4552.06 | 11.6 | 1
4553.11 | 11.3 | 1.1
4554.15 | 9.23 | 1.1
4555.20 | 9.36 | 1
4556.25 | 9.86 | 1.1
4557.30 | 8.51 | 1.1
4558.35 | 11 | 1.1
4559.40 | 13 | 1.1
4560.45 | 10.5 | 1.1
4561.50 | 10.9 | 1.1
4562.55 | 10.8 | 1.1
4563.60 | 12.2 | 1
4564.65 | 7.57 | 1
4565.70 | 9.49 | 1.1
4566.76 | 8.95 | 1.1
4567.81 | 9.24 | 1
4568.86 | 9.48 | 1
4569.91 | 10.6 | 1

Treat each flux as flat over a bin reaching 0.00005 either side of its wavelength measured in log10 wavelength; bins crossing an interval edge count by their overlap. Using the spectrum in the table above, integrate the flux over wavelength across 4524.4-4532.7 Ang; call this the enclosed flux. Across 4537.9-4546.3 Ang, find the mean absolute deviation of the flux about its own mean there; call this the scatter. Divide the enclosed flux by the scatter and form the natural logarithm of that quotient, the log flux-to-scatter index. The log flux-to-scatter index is 4.71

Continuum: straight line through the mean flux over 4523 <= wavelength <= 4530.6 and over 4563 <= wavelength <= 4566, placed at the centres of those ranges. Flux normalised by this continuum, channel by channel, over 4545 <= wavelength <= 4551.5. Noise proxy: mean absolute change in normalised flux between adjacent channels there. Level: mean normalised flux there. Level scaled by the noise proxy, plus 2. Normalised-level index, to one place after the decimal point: 8.6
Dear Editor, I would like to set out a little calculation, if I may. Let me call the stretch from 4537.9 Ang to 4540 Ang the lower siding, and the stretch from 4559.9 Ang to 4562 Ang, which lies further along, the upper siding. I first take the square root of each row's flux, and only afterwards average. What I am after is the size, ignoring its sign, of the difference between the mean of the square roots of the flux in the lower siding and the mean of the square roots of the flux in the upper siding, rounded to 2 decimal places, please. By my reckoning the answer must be 0.07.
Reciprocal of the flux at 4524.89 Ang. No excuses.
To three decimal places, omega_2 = 0.115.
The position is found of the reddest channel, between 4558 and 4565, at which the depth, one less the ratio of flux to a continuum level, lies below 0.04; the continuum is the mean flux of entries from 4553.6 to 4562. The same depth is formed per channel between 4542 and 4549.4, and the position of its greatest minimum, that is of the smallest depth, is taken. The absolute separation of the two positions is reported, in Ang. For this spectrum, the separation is 14.7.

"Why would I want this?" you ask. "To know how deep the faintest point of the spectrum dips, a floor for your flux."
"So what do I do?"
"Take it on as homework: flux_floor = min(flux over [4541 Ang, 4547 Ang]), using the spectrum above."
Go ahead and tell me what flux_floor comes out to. 8.05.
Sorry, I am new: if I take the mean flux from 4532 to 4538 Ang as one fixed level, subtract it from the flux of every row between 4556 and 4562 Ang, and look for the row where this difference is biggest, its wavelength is 4559.40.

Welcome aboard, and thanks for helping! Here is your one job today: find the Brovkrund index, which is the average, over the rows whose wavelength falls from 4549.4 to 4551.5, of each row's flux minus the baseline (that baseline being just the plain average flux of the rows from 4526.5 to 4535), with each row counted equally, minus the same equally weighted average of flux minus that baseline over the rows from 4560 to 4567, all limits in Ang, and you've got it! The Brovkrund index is -0.5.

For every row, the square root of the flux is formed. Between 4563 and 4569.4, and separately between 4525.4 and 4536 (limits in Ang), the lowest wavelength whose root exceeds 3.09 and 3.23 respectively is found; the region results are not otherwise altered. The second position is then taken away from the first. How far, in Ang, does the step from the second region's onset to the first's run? 34.5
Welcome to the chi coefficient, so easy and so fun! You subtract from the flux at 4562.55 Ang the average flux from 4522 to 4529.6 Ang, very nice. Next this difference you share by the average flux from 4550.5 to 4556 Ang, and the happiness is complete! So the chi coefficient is 0.10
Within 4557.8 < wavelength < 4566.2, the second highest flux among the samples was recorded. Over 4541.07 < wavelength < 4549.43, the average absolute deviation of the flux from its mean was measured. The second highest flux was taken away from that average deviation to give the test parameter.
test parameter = -11.5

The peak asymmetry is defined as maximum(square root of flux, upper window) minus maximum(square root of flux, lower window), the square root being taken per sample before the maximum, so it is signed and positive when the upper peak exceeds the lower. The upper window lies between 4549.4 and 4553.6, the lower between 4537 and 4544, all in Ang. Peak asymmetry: 0.19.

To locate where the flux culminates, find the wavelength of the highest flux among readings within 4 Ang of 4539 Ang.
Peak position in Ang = 4542.63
